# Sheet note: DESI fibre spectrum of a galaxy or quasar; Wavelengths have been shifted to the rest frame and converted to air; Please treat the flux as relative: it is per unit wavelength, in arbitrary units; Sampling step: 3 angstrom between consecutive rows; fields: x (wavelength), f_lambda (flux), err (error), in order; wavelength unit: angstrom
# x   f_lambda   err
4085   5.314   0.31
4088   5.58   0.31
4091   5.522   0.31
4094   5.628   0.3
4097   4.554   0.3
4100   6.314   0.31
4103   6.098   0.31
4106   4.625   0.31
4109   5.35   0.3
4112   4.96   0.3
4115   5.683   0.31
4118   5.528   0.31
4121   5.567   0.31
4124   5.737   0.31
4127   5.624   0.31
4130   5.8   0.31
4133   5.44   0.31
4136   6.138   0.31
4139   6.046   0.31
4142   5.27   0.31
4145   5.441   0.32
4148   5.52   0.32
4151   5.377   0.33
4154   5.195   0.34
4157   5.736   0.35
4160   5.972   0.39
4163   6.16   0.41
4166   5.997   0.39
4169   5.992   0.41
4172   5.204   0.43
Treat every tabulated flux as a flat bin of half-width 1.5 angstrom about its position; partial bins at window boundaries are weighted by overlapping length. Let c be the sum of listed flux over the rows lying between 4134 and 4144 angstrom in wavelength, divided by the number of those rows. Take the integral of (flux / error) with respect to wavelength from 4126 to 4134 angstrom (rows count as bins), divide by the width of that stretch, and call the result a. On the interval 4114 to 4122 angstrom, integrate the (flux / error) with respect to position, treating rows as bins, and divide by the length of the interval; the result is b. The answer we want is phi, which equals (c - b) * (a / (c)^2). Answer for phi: -6.6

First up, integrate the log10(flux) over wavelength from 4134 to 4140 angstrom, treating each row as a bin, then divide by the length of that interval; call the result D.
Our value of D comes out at 0.781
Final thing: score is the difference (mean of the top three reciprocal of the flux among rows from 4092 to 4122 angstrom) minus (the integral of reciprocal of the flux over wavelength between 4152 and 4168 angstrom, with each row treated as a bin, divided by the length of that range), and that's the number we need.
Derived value 0.040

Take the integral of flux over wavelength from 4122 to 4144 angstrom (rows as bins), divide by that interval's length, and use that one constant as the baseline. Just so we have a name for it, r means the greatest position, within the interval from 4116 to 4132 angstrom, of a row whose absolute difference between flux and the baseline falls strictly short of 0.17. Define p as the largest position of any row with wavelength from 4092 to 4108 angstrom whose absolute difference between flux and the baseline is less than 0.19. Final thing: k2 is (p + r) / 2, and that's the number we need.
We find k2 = 4112.0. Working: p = 4094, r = 4130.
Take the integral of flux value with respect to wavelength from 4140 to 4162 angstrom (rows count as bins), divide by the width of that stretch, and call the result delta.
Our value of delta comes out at 5.53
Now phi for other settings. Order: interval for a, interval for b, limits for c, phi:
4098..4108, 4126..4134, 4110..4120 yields -8.0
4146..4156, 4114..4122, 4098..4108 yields -6.2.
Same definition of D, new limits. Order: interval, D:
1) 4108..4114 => 0.714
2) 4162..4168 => 0.783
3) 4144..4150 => 0.738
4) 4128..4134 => 0.751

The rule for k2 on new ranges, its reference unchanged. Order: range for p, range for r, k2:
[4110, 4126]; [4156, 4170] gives 4140.5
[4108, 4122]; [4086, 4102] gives 4107.5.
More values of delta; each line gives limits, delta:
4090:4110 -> 5.44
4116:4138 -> 5.70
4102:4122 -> 5.38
